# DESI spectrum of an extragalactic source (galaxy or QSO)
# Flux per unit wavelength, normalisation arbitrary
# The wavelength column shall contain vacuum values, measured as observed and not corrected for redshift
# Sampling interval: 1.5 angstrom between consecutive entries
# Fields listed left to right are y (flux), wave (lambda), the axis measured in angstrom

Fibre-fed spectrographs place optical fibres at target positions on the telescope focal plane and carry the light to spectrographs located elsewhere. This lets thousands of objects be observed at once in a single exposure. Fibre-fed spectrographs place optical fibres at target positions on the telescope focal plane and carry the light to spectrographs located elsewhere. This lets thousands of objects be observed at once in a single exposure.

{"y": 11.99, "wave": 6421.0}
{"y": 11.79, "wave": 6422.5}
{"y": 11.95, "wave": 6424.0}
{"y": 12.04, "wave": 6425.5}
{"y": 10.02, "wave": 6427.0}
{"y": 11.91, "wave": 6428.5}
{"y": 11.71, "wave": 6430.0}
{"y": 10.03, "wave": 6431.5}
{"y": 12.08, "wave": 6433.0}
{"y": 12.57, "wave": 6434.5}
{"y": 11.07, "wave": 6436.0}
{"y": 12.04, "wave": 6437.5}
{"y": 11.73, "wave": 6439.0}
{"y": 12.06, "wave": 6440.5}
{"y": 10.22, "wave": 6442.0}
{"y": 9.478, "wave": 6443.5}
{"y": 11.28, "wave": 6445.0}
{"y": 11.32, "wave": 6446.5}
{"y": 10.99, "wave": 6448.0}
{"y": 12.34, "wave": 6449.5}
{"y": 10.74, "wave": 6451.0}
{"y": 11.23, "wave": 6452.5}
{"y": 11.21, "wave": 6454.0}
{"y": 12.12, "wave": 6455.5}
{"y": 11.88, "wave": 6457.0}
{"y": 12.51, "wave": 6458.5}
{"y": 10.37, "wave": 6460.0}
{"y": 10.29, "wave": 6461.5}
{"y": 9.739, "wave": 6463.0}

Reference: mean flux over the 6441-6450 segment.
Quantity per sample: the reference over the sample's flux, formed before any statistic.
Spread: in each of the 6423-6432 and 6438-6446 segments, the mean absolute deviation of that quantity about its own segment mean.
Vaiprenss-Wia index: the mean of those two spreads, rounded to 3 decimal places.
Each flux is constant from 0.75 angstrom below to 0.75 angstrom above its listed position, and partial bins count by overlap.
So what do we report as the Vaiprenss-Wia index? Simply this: 0.080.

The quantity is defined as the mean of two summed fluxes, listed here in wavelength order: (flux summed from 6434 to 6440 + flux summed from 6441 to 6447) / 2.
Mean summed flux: 44.9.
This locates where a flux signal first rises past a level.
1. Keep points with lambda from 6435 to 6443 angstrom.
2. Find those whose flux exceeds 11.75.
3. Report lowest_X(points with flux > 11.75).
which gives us 6437.5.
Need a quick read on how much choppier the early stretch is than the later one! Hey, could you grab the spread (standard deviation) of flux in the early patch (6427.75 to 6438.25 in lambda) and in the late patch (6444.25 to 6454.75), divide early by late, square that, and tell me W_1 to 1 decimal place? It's 2.8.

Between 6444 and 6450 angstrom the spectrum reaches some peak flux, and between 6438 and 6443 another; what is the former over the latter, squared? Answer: 1.05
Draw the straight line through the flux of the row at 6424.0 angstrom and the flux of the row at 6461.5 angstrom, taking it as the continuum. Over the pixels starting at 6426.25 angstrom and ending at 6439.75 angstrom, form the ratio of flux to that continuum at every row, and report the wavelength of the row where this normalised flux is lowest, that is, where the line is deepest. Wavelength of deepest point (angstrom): 6427.0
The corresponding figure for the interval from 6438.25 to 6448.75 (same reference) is 6443.5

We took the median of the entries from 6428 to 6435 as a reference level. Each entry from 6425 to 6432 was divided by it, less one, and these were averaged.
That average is -0.064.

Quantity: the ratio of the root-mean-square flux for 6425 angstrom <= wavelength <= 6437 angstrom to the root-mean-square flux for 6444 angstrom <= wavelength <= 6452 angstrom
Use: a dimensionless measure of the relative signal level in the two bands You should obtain 1.01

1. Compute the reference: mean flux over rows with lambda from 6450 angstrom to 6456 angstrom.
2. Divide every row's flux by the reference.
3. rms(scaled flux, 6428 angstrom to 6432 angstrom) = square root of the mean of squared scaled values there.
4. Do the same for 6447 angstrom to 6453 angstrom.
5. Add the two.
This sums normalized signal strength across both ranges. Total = 1.99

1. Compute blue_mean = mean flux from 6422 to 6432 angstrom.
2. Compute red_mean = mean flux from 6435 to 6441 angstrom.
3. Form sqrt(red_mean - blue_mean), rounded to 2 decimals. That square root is 0.61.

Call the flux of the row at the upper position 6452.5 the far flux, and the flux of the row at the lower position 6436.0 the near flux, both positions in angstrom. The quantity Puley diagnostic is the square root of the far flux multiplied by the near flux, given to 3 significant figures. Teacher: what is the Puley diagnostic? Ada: 11.1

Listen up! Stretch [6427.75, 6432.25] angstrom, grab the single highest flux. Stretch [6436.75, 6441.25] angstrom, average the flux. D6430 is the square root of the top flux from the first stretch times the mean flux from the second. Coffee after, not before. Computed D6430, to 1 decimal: 11.9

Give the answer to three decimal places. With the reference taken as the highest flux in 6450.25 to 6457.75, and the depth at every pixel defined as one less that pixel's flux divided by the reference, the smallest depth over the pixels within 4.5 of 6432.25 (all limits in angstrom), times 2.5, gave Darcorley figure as -0.093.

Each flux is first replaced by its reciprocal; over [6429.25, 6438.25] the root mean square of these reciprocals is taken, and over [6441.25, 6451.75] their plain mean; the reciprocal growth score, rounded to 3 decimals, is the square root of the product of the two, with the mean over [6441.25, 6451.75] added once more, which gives 0.182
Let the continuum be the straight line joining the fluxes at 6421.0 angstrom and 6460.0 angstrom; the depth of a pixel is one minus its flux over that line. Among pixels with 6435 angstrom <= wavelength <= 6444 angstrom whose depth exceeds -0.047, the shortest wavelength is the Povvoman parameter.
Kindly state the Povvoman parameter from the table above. 6436.0 angstrom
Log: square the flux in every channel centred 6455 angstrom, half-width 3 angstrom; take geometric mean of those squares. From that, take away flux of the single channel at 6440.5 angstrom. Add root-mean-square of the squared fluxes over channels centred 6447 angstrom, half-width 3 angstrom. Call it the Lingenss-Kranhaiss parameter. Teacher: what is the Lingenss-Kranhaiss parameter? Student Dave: 255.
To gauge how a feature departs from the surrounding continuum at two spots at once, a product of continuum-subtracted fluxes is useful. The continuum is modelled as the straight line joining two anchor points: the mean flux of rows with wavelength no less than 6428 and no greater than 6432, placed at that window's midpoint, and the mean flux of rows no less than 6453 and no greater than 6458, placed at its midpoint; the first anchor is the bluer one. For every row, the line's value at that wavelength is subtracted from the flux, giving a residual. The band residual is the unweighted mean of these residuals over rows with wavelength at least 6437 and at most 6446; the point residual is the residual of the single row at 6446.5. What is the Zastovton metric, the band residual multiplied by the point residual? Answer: 0.1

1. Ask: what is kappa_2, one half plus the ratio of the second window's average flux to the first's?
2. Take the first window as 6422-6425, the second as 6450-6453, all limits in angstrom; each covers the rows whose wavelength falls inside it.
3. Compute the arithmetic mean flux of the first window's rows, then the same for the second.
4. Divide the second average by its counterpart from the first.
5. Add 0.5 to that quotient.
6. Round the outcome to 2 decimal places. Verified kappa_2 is 1.43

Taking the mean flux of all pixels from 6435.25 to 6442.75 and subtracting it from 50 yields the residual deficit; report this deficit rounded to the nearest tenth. 38.6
